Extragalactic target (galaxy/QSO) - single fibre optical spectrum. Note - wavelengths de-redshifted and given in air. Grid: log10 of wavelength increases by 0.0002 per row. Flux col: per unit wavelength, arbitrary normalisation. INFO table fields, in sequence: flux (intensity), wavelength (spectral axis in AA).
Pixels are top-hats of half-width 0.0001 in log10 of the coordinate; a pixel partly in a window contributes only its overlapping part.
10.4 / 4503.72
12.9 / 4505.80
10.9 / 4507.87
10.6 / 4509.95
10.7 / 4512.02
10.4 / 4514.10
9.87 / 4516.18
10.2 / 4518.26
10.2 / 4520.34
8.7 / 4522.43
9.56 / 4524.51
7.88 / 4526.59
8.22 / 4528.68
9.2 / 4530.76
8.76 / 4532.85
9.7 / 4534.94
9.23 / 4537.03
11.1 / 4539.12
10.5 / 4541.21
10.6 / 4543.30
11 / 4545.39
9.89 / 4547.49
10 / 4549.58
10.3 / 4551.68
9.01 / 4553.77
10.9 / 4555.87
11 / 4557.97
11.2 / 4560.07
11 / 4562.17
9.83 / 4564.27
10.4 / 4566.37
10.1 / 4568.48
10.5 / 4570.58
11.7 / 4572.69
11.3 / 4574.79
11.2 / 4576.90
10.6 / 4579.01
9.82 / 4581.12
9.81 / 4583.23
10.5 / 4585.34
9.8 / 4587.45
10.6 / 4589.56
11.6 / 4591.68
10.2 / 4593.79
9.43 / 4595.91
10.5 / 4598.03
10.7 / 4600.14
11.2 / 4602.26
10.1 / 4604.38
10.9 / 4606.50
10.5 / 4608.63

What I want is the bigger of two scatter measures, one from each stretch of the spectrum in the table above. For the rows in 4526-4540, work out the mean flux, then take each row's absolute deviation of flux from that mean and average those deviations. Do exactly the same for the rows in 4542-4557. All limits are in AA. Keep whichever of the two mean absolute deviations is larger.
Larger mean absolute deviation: 0.74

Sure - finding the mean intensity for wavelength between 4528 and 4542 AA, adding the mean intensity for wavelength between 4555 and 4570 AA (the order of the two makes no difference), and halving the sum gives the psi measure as 10.1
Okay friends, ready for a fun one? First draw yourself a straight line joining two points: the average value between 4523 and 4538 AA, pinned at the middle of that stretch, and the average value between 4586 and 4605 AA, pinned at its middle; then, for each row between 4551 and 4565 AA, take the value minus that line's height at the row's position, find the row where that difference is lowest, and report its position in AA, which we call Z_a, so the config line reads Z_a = 4553.77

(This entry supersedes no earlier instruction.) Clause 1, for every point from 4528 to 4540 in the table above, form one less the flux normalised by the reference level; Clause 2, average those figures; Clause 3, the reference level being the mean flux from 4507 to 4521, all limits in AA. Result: 0.10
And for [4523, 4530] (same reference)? 0.18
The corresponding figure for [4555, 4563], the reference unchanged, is -0.06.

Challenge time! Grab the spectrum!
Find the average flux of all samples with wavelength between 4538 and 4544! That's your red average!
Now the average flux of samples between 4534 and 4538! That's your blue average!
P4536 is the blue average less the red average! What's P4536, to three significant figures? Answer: -1.27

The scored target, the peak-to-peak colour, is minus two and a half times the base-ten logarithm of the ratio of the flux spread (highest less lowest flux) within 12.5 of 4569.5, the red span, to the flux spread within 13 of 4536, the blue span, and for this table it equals 0.6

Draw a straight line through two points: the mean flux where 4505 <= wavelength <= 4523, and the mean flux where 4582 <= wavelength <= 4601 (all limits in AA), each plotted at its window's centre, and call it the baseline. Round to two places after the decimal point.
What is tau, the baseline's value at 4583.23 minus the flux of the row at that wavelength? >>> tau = 0.55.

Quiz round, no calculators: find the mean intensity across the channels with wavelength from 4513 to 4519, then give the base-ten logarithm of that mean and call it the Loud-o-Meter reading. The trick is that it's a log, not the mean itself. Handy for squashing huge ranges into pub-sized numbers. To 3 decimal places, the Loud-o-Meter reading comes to 1.007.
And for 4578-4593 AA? 1.017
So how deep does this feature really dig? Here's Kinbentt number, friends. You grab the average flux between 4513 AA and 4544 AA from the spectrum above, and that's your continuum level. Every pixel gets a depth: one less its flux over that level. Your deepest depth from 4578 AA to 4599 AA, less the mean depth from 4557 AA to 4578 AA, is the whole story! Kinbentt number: 0.145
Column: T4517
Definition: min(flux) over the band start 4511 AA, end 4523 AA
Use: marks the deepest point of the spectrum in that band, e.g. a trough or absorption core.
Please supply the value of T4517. 8.7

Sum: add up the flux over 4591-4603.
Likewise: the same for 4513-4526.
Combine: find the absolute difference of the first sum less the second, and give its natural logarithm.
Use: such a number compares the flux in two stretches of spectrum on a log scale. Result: 1.5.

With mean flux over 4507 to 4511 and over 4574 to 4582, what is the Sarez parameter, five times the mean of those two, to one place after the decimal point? 53.7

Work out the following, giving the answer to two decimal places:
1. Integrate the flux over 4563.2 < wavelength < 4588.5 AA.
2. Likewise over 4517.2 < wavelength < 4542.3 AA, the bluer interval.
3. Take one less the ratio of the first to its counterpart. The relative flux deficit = -0.12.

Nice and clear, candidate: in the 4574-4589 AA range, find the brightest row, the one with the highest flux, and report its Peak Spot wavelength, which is 4574.79 AA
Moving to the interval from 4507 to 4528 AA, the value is 4507.87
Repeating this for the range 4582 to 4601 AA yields 4591.68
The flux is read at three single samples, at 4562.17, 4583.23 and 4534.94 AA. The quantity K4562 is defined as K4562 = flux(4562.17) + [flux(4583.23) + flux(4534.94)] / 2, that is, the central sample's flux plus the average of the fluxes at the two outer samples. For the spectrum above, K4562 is 20.8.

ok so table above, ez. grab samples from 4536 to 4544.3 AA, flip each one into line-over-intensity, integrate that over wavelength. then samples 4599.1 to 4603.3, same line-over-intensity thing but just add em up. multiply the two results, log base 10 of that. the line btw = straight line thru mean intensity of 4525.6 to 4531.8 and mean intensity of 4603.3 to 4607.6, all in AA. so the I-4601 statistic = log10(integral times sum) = 1.1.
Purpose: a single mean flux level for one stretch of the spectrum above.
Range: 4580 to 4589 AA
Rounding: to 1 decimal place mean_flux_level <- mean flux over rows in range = 10.0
